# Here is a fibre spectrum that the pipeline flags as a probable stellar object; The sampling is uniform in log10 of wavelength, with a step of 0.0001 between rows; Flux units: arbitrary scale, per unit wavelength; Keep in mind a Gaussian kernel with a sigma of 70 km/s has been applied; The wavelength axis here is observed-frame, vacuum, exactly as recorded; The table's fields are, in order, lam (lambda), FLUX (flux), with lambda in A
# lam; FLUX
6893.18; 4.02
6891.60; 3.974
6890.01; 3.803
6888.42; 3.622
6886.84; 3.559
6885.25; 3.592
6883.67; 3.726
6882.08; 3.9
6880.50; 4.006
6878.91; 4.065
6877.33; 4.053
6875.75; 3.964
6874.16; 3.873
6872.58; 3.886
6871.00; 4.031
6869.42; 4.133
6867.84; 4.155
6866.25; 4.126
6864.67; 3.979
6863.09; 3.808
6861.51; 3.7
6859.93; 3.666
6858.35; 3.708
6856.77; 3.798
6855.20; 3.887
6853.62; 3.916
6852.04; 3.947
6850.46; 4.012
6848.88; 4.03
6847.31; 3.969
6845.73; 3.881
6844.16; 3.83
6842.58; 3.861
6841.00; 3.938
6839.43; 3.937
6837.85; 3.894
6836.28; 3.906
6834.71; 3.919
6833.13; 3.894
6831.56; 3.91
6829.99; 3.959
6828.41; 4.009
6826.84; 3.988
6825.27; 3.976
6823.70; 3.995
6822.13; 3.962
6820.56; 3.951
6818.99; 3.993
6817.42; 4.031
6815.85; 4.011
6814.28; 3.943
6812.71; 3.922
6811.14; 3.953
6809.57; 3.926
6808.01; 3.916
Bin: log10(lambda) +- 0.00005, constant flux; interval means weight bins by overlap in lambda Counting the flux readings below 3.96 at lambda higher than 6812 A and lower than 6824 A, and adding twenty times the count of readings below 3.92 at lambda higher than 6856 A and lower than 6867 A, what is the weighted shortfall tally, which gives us 103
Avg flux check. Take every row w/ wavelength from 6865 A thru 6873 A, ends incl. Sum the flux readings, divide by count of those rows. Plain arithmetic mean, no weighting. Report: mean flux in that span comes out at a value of 4.07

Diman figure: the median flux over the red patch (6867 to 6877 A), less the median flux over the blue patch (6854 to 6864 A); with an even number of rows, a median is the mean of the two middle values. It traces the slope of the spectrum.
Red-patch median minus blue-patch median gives 0.24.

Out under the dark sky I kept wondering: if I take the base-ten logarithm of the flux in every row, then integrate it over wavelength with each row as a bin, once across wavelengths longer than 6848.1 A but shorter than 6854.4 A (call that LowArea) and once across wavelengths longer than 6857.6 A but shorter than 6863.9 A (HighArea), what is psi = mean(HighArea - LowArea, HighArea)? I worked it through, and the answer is 1.71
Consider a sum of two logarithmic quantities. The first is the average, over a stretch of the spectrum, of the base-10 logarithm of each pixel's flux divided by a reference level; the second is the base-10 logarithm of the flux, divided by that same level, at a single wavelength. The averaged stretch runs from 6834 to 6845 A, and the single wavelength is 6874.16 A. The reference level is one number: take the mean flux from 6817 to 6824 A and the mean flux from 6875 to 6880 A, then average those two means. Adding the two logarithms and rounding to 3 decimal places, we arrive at -0.027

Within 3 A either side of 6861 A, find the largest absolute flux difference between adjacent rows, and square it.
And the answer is 0.012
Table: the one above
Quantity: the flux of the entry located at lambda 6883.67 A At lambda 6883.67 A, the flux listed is 3.726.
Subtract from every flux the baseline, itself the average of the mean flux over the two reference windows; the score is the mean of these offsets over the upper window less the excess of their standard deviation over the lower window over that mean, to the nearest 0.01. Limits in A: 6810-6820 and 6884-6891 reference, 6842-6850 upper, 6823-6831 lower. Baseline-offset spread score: 0.19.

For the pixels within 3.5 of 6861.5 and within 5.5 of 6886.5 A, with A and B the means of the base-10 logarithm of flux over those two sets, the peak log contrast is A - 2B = -0.569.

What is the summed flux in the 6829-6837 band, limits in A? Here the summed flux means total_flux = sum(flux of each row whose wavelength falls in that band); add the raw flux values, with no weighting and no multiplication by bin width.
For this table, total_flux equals 19.6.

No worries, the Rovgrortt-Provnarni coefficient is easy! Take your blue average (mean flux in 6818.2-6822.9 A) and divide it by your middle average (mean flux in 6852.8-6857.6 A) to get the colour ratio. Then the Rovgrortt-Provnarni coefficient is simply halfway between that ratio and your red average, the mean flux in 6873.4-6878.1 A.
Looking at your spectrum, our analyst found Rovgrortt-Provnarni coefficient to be 2.49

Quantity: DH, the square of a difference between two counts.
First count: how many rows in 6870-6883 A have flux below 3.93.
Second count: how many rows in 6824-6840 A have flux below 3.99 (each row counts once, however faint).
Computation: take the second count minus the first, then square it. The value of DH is 36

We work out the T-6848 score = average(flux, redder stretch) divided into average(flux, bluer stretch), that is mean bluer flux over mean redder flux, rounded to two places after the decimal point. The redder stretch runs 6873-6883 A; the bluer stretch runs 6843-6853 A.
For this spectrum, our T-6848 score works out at 0.99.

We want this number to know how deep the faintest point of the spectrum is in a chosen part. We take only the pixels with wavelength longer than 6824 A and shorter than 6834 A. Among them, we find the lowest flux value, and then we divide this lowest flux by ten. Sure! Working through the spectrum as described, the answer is 0.389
